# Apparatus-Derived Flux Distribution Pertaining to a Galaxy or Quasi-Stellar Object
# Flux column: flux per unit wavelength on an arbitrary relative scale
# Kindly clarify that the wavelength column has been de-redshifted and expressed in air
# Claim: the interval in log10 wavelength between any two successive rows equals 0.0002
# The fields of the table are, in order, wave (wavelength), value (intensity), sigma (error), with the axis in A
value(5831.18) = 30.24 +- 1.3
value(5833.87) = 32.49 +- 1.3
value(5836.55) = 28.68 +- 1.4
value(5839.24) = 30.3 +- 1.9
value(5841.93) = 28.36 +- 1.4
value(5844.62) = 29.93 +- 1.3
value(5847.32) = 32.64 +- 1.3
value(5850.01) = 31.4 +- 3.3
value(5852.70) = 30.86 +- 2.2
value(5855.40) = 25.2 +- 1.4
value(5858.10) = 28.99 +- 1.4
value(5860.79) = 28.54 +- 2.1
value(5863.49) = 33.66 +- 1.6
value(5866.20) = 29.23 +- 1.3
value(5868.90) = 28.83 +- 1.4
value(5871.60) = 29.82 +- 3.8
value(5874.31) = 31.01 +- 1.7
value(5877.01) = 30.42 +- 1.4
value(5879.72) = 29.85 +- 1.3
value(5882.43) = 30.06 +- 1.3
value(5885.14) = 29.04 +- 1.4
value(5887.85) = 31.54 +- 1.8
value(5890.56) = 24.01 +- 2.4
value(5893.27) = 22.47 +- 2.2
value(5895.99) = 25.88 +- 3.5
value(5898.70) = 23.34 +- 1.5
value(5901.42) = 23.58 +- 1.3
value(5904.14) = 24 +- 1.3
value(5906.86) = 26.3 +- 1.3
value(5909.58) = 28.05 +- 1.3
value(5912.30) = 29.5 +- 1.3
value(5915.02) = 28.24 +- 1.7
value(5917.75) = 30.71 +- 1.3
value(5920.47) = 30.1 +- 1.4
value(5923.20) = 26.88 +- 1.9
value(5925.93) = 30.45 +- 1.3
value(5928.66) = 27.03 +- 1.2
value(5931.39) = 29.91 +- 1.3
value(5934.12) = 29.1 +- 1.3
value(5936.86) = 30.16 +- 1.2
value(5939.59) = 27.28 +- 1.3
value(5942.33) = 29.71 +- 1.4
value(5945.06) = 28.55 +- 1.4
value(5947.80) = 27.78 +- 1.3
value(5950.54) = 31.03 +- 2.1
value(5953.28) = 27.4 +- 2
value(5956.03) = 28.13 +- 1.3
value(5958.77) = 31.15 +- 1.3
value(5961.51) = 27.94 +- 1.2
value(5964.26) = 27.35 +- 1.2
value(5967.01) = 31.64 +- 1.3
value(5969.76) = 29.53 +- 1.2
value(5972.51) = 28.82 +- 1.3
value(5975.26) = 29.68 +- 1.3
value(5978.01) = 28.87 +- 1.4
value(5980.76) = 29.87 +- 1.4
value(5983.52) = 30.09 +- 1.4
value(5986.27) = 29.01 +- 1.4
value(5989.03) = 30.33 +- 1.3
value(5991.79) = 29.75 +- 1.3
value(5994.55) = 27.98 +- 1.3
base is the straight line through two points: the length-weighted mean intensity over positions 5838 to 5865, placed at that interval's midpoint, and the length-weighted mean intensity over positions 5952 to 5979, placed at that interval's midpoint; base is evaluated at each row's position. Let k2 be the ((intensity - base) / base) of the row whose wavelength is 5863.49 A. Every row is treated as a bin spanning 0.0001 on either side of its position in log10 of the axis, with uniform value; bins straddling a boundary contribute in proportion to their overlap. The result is 0.127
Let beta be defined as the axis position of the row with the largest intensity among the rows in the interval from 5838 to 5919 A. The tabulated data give 5863.49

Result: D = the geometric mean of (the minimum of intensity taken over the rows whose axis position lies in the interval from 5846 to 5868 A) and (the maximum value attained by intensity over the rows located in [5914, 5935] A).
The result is 27.8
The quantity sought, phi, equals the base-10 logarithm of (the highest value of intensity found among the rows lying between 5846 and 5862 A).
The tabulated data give 1.51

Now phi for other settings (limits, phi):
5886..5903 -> 1.50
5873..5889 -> 1.50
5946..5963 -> 1.49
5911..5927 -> 1.49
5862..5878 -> 1.53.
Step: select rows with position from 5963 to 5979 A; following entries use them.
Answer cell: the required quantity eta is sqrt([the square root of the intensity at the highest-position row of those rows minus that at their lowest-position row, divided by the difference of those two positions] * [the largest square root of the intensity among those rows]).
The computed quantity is 0.24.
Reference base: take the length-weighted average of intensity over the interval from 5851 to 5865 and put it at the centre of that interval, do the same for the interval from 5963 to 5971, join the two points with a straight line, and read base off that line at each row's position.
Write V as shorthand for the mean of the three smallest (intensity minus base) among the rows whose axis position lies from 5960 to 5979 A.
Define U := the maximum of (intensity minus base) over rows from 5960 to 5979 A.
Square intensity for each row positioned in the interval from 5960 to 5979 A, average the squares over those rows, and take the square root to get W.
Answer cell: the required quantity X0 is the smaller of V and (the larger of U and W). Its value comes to -1.5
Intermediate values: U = 2.1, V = -1.5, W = 29.1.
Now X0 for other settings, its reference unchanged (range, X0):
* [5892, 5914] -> -6.4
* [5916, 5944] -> -2.4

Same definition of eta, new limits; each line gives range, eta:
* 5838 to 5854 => 0.15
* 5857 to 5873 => 0.18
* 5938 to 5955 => 0.07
